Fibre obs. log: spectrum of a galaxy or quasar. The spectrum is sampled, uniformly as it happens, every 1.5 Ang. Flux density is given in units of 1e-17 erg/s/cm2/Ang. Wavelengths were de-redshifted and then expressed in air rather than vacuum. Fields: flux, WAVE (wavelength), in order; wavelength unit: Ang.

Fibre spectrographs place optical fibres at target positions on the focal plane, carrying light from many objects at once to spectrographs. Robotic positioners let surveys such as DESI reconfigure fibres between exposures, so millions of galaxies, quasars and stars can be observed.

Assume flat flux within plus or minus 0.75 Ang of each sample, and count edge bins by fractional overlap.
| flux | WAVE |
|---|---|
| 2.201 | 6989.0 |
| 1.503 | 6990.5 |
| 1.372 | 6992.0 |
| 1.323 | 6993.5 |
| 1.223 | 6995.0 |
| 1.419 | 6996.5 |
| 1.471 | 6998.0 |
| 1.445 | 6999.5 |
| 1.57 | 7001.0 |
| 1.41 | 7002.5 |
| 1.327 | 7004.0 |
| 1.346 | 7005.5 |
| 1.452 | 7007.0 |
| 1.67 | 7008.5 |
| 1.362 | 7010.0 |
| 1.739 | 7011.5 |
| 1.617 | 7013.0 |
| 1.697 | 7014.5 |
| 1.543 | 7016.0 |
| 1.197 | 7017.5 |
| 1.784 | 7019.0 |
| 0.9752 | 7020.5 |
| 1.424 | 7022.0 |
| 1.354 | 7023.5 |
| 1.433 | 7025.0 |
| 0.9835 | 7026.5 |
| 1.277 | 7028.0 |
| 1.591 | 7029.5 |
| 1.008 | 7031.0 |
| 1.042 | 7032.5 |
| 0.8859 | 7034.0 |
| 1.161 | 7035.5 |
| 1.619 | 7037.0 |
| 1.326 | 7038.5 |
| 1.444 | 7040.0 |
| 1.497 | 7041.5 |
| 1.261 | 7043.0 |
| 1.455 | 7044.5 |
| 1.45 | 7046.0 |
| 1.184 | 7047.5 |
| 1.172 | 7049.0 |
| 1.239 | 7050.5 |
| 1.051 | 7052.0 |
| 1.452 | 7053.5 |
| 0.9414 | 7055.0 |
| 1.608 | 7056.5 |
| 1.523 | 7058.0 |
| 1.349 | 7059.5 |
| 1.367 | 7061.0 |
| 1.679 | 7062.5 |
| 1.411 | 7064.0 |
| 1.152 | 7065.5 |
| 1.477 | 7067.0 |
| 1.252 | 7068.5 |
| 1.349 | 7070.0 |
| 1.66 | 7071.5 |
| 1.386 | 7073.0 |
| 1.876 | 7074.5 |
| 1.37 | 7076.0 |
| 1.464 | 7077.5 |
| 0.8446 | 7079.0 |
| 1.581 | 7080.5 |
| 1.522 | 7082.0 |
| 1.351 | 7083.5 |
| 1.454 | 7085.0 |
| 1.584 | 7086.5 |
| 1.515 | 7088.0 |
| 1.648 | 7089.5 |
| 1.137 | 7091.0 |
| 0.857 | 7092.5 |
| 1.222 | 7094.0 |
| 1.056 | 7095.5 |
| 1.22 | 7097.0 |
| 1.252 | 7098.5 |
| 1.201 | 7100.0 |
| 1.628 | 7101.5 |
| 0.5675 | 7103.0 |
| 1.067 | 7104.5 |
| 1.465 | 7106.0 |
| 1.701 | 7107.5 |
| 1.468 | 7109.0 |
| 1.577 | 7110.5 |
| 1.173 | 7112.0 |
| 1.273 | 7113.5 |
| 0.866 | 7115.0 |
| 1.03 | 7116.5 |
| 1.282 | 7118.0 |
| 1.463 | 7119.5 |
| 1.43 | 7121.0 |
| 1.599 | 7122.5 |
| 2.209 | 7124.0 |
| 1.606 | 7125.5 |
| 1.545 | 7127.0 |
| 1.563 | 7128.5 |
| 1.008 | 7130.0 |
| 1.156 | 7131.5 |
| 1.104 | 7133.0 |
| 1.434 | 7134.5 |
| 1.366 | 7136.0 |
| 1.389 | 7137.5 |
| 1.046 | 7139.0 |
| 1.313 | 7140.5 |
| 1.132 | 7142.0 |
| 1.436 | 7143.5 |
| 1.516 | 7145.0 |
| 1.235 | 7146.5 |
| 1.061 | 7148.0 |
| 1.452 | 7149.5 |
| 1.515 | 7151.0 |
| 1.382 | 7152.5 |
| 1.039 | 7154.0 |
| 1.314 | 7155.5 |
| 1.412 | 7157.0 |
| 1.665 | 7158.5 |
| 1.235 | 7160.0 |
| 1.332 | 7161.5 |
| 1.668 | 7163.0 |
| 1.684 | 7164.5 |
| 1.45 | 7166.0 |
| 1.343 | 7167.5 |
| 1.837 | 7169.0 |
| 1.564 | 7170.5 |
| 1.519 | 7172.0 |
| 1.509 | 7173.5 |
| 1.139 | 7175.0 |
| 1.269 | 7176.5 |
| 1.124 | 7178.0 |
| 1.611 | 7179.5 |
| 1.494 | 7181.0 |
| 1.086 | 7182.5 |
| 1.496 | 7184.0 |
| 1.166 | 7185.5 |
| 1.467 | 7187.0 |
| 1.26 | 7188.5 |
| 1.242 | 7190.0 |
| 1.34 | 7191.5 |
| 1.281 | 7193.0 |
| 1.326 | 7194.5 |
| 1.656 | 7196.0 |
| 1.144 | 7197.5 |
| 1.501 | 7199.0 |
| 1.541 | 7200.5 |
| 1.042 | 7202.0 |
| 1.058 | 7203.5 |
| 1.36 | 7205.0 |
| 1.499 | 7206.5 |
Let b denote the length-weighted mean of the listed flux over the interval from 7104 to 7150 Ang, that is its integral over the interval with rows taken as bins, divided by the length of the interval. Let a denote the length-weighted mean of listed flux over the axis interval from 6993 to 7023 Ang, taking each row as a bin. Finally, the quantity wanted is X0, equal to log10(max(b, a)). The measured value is 0.161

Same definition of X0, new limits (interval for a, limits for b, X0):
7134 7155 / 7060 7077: 0.162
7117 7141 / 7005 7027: 0.160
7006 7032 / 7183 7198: 0.150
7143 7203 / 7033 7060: 0.141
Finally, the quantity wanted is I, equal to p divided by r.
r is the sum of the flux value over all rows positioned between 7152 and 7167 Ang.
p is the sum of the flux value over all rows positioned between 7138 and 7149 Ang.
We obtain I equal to 0.62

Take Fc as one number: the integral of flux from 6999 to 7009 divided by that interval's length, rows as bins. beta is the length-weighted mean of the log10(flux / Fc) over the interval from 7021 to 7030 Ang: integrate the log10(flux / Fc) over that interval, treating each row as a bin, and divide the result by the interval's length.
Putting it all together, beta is -0.045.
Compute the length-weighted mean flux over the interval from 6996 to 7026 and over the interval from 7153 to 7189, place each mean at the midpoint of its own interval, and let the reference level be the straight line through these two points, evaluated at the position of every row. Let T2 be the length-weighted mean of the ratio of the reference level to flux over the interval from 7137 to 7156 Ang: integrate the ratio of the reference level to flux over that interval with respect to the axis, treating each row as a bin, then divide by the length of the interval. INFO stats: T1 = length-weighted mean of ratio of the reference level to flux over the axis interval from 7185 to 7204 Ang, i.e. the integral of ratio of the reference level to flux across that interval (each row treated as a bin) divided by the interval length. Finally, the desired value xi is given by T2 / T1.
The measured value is 1.03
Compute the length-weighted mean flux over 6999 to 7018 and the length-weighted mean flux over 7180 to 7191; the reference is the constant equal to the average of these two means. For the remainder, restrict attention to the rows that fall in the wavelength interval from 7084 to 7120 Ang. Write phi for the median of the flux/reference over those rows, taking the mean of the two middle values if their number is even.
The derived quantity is 0.90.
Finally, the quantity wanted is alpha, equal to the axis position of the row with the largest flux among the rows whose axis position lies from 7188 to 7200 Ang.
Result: 7196.0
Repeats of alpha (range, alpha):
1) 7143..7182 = 7169.0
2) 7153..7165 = 7164.5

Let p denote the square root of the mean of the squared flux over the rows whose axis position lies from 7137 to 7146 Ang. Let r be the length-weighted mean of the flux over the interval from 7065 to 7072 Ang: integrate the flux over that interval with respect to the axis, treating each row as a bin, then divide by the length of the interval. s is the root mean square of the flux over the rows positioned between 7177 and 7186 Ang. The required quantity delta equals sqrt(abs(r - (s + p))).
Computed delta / 1.13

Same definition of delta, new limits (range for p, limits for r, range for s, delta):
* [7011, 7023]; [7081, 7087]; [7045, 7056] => 1.13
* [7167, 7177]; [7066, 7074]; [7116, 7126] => 1.26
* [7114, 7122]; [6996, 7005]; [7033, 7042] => 1.07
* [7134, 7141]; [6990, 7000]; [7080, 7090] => 1.20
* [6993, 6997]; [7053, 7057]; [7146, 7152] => 1.16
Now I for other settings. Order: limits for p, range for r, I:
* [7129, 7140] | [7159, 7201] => 0.22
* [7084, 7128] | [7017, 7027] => 4.27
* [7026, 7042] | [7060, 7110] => 0.31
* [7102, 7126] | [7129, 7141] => 2.22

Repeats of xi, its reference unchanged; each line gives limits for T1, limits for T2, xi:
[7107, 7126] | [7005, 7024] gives 0.97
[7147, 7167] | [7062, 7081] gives 1.02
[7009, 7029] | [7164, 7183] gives 0.94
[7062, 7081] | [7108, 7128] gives 0.99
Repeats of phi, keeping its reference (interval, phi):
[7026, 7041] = 0.87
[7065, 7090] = 1.04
